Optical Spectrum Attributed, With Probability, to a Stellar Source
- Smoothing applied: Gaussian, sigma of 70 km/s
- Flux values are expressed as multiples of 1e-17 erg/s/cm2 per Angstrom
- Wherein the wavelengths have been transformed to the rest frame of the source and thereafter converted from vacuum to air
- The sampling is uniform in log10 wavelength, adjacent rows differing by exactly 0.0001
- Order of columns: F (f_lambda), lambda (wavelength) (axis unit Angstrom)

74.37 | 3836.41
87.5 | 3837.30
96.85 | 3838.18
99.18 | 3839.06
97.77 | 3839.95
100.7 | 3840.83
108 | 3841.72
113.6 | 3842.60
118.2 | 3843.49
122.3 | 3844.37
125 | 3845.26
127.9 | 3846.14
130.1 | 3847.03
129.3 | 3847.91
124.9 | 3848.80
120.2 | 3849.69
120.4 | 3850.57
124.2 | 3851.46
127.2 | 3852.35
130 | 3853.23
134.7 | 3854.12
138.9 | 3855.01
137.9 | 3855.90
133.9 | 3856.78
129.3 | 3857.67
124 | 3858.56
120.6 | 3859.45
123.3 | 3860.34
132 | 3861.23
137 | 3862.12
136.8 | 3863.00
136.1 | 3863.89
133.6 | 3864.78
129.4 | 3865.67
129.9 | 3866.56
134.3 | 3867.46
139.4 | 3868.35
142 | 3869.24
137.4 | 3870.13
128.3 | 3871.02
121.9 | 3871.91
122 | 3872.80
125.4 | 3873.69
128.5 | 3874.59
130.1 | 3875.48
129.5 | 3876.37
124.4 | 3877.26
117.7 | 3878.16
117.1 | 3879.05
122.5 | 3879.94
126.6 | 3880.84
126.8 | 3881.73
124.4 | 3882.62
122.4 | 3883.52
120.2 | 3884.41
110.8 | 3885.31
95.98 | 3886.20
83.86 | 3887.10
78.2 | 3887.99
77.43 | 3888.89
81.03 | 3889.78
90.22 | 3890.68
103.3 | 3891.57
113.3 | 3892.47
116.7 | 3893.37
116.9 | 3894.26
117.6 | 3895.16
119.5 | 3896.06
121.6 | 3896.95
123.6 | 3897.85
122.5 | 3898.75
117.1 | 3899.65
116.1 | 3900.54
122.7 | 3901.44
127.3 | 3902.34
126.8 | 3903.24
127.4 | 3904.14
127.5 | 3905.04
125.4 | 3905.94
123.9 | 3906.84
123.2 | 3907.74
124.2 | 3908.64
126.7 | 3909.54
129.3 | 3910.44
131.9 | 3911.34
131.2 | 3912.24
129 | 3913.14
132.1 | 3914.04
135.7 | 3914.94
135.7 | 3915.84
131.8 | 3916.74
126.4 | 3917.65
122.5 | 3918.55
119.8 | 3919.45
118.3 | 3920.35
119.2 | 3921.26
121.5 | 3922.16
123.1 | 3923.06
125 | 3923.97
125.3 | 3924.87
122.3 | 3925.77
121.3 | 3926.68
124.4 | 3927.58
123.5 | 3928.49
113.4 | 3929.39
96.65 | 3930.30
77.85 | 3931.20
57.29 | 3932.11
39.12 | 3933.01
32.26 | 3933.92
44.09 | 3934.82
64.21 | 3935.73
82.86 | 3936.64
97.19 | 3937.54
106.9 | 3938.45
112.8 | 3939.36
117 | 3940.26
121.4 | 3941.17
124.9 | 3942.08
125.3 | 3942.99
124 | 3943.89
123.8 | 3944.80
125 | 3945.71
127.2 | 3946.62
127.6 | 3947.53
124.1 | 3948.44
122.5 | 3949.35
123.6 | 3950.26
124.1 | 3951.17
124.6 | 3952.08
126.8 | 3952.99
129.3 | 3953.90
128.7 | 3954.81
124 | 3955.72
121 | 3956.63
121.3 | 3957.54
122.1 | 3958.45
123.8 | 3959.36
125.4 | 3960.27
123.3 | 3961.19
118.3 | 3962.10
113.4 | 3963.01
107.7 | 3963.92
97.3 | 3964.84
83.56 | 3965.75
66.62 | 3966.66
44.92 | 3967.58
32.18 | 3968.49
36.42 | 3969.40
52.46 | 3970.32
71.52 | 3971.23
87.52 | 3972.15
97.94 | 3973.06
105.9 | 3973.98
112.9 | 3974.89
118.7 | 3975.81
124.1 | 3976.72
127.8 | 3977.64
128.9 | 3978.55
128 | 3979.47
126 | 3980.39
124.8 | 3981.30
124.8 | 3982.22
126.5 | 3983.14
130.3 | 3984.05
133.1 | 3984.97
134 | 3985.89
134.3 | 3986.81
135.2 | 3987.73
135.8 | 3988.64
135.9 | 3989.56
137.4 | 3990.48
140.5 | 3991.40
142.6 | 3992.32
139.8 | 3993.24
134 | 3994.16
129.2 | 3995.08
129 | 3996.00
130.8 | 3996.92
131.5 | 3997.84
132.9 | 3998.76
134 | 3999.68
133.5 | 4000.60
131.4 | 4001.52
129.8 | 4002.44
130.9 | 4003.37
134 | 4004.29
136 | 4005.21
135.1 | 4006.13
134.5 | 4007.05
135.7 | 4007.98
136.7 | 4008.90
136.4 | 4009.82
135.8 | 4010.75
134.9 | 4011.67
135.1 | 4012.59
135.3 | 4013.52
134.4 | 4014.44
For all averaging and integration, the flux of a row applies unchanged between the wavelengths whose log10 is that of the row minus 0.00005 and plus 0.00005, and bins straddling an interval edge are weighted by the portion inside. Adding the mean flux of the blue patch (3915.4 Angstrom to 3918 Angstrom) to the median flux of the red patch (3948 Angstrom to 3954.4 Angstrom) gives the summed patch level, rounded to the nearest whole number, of 255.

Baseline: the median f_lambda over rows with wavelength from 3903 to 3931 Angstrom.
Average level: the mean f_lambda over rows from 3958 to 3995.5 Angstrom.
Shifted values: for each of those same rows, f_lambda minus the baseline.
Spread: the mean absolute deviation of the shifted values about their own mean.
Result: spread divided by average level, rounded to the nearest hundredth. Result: 0.20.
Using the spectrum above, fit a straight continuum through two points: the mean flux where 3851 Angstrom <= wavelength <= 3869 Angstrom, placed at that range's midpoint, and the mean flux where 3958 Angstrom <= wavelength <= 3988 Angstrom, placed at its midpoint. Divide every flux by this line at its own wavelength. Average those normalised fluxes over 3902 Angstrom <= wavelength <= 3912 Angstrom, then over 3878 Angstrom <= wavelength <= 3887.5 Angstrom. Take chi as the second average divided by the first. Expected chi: 0.87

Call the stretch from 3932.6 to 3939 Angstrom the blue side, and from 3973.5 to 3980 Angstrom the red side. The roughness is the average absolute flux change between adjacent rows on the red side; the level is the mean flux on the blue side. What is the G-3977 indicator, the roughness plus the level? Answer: 71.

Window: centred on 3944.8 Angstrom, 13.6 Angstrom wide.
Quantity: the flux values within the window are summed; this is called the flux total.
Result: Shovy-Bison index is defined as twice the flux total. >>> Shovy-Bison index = 3660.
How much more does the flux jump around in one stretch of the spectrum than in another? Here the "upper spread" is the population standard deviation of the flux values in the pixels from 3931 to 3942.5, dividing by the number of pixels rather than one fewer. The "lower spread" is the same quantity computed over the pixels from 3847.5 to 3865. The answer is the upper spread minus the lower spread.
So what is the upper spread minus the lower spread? 26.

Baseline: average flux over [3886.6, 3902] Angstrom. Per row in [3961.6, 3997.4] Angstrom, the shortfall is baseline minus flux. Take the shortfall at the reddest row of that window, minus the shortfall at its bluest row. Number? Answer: -12.5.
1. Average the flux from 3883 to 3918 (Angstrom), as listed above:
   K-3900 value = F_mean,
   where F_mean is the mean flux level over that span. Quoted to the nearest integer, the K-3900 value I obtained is 118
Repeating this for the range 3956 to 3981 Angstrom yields 101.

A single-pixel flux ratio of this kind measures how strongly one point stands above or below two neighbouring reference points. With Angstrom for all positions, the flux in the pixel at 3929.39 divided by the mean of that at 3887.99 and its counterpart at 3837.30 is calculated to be 1.4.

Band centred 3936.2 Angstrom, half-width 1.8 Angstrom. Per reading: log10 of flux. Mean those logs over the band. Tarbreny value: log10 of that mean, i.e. 0.265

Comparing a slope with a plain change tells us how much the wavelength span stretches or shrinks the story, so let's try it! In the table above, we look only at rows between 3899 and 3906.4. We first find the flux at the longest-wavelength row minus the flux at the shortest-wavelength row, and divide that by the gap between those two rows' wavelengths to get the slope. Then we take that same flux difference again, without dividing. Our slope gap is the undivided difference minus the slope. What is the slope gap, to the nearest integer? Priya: 7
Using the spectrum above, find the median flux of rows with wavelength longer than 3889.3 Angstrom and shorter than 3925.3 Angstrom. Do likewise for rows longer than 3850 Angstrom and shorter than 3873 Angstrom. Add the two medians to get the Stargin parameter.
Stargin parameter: 254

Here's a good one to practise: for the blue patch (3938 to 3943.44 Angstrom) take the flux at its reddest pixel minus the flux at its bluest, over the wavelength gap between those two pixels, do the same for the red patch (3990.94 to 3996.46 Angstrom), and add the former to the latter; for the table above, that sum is 1.6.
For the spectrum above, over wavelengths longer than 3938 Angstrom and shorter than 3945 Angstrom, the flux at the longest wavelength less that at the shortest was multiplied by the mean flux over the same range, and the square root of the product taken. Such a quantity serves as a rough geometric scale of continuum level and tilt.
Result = 45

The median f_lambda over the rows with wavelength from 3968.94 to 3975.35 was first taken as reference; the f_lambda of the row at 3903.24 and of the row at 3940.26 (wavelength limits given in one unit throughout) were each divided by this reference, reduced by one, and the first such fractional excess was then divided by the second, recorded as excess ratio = 1.3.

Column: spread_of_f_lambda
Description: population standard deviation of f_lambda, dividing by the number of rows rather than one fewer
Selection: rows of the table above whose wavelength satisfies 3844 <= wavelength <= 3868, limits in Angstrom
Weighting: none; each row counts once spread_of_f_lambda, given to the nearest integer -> 6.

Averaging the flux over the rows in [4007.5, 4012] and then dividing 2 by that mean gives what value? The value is 0.0147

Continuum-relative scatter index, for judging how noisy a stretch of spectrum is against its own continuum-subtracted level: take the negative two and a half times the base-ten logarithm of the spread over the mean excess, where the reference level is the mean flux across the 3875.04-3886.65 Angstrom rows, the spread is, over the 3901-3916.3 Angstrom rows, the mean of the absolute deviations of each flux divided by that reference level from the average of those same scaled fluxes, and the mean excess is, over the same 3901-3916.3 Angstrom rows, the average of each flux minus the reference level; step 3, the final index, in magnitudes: 6.1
